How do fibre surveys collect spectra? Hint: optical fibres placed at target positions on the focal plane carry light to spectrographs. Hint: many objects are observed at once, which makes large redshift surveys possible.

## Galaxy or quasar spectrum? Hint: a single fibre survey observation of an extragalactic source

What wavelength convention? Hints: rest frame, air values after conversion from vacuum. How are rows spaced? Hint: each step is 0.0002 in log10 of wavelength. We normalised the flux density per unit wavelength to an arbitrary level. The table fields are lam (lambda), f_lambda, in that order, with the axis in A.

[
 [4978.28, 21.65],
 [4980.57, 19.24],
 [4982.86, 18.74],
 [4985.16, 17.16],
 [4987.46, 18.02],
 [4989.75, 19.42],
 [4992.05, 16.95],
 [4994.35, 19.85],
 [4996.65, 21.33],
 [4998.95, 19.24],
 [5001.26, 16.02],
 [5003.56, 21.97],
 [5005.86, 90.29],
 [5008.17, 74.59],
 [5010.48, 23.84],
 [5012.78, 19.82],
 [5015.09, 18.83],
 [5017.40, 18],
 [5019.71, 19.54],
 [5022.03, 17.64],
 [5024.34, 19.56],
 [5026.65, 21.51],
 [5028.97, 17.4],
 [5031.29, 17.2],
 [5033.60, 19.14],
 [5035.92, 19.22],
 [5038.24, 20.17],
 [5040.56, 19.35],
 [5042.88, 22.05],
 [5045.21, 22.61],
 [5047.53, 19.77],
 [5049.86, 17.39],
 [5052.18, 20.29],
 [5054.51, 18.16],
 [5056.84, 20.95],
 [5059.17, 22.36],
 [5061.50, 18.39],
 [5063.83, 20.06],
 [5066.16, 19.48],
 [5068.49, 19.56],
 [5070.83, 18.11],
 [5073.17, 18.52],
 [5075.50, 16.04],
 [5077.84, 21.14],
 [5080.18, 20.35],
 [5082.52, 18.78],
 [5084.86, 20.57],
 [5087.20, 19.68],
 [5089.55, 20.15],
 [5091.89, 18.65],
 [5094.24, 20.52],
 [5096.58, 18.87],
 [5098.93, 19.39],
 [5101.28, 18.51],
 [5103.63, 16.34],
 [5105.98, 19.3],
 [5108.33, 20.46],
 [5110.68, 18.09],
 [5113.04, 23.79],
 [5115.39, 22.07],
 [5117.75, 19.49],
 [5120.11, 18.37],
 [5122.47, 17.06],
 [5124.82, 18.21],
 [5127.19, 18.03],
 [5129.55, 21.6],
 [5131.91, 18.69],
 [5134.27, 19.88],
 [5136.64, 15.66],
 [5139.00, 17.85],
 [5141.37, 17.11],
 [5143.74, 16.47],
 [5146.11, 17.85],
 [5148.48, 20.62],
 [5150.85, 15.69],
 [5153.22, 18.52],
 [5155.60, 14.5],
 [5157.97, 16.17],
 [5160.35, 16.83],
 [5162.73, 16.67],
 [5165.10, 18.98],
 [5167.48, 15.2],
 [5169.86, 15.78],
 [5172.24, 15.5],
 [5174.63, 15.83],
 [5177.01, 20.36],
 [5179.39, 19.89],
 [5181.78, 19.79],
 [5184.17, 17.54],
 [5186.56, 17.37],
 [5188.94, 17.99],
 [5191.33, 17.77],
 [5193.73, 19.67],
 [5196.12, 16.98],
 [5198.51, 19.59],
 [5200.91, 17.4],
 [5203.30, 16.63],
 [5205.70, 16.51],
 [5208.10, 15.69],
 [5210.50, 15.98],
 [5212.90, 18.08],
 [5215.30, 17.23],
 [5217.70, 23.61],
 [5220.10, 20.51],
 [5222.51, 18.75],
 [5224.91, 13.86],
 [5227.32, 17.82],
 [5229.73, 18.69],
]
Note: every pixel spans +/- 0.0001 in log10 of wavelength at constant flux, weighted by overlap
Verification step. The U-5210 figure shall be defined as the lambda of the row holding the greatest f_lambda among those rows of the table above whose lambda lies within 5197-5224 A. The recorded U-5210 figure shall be 5217.70 A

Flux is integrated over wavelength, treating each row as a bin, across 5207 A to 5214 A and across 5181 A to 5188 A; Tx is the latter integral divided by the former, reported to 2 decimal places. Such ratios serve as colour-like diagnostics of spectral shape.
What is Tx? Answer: 1.09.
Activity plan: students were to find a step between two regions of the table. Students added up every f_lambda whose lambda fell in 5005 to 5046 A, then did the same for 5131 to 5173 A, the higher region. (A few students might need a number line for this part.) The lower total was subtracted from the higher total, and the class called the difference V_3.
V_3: -173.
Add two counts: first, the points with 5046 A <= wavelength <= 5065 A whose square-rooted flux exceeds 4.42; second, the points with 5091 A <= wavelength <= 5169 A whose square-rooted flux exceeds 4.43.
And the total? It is 12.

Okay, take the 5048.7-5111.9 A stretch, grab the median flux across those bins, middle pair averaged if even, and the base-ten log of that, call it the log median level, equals 1.29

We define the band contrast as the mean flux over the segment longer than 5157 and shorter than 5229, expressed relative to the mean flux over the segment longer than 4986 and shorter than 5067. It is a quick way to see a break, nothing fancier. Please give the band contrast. 0.76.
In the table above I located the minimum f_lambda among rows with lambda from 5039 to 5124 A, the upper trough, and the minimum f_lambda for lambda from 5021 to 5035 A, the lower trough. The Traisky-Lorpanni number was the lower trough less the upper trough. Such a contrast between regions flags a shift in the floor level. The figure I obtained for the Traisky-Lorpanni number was 1.2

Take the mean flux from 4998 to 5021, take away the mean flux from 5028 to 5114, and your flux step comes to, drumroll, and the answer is 13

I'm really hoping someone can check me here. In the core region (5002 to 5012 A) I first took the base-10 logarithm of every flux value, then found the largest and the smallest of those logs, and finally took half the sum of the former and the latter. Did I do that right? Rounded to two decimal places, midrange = 1.65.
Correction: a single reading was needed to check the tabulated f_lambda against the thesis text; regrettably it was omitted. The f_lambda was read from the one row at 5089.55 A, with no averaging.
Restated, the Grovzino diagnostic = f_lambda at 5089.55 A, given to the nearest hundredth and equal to 20.15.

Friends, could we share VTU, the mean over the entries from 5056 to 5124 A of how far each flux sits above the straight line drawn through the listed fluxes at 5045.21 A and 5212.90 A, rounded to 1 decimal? -1.9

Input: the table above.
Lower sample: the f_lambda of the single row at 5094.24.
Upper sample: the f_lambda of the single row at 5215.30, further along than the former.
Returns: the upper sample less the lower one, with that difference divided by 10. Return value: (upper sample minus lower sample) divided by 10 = -0.3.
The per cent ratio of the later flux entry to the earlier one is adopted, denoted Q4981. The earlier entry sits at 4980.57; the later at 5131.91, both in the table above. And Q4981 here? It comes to 97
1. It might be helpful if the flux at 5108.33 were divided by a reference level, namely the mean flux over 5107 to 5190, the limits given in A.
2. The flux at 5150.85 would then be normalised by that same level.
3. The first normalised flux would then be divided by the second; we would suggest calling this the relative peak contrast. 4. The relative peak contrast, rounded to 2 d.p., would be 1.30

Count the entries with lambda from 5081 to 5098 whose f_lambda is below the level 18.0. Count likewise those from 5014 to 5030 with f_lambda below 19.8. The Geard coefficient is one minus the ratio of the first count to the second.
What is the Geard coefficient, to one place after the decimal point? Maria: 1.0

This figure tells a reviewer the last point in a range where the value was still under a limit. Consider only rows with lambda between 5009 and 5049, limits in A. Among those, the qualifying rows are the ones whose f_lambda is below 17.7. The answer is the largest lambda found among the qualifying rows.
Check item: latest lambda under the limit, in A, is 5031.29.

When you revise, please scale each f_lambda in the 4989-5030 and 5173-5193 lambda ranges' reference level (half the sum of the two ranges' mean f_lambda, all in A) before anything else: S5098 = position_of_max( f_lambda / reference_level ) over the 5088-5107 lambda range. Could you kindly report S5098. 5094.24 A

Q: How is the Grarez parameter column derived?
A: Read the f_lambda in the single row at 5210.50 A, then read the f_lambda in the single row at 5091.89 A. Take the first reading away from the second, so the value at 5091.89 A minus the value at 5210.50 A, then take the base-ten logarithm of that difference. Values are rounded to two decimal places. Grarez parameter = 0.43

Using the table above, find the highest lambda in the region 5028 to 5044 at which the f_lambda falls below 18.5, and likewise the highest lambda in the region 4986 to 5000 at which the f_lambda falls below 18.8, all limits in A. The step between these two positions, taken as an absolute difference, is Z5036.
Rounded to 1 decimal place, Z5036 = 39.2 A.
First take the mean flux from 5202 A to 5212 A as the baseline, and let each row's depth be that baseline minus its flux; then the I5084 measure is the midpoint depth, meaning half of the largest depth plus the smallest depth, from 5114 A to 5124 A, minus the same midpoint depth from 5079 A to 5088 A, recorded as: 0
